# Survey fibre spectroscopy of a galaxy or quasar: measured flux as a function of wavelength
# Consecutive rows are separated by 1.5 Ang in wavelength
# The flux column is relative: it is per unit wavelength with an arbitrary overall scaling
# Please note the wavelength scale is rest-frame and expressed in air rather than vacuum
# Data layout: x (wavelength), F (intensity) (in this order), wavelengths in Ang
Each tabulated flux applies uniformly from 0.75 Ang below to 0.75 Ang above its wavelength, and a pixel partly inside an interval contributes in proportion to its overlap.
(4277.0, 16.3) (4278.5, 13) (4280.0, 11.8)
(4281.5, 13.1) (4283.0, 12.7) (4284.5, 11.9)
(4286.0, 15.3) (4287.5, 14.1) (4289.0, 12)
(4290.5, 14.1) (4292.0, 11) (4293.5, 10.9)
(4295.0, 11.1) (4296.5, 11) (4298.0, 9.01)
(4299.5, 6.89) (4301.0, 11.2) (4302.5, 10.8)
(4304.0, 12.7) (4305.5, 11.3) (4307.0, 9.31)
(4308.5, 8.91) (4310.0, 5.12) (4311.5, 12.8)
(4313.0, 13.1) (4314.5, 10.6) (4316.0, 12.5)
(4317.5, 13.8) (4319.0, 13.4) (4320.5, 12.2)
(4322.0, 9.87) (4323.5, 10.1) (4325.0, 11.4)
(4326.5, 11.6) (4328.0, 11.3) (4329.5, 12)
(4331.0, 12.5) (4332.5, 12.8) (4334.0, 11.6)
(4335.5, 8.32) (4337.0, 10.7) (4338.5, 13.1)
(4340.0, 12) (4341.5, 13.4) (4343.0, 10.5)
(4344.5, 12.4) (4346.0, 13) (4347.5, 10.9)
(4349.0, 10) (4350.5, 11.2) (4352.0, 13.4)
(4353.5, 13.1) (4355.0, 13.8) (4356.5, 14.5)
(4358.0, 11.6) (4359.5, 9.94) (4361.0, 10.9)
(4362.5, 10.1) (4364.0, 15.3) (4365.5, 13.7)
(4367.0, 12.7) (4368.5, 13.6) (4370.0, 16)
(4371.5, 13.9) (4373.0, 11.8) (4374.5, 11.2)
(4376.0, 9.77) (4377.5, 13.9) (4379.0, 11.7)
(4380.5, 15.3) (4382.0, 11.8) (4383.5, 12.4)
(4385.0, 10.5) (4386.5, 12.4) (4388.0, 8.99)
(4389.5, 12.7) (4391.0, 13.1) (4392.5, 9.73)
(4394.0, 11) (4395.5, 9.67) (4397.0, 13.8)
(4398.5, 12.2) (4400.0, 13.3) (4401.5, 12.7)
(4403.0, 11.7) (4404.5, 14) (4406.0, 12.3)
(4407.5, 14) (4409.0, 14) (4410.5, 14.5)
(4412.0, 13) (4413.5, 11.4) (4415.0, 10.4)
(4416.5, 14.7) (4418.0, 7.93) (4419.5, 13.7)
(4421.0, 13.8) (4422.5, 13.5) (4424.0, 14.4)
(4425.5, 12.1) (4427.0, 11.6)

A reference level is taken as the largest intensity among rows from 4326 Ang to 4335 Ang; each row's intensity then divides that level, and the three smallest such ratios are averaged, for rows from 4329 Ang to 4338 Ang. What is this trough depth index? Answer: 1.03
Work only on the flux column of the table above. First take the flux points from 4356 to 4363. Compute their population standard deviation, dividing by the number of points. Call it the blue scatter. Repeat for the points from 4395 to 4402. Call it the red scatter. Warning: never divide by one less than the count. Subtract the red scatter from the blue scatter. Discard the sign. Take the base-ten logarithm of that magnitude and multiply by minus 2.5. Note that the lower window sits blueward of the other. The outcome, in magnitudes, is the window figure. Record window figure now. 1.6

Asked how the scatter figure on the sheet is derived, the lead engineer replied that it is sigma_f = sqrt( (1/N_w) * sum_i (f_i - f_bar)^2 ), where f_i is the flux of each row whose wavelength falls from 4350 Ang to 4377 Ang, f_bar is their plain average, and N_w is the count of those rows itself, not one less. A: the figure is 1.8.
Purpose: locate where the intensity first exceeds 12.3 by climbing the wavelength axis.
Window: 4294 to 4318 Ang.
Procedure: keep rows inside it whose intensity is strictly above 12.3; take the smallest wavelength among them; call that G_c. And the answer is 4304.0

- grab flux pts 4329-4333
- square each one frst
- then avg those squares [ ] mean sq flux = 155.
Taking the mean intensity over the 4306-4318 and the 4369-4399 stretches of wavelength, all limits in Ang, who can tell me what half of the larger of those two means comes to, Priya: 6.05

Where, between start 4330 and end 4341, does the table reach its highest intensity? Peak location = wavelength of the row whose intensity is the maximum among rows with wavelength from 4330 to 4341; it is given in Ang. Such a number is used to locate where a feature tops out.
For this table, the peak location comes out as 4338.5 Ang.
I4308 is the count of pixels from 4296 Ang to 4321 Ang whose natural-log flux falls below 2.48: 10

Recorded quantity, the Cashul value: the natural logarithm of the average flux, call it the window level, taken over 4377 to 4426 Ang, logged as 2.52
